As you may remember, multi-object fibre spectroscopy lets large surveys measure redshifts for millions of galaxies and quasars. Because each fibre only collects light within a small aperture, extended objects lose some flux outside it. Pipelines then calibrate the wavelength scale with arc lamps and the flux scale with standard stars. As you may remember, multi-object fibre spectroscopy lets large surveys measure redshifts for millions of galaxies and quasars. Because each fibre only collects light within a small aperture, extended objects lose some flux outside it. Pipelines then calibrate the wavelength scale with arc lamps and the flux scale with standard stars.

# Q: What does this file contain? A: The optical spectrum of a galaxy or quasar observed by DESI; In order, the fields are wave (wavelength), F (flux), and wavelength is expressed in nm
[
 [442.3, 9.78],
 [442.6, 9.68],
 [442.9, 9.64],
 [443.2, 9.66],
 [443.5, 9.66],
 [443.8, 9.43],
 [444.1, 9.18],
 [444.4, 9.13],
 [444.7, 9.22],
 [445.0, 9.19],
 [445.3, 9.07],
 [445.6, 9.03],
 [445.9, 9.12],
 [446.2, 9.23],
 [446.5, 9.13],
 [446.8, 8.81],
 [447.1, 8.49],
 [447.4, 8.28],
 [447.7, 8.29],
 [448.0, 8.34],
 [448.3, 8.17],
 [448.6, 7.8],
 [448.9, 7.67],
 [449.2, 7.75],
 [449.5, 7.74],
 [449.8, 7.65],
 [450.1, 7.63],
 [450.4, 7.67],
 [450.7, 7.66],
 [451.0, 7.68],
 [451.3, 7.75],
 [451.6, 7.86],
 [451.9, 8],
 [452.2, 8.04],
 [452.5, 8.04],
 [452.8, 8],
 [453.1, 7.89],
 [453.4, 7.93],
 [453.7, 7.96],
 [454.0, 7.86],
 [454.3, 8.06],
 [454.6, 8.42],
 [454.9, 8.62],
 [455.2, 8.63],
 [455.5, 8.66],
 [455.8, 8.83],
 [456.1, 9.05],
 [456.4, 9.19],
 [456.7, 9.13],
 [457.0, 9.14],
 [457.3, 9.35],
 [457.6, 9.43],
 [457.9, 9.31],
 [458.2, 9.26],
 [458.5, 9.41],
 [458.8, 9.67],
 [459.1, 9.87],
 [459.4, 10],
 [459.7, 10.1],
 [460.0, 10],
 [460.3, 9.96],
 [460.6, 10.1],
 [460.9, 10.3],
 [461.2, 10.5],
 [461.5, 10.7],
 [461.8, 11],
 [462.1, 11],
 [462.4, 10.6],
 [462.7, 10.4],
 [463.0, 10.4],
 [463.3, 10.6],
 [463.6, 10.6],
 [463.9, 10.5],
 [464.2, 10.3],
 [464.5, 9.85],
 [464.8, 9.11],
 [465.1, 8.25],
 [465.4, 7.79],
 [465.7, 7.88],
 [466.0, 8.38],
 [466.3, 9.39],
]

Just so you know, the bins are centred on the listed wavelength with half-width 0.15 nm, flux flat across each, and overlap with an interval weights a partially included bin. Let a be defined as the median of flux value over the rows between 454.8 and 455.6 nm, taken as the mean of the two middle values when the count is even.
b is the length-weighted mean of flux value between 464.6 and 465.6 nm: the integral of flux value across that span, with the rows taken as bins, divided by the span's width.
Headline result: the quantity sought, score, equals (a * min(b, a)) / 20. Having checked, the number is 3.6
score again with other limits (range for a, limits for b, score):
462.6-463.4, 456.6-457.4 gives 4.8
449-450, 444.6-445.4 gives 3.0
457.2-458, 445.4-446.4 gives 4.3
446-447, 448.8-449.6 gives 3.5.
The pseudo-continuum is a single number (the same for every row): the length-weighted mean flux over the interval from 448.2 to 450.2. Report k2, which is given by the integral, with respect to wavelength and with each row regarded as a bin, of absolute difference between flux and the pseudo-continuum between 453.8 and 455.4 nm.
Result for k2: 0.9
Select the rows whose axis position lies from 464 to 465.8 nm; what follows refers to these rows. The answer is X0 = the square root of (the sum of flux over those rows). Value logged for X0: 7.3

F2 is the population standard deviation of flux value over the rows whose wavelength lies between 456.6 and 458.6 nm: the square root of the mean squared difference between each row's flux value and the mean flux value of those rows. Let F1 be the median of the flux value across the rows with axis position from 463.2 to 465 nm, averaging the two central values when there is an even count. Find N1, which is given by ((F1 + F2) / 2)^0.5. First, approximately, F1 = 10.4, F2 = 0.11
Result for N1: 2.29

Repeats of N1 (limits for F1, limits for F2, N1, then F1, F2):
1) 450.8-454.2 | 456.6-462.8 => 2.06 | 7.9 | 0.58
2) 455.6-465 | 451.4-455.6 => 2.27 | 10.0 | 0.29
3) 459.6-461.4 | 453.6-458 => 2.30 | 10.1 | 0.50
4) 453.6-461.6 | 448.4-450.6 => 2.16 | 9.3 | 0.06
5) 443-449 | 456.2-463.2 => 2.20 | 9.1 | 0.58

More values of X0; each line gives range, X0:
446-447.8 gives 7.2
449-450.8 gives 6.8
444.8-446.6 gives 7.4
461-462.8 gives 8.0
